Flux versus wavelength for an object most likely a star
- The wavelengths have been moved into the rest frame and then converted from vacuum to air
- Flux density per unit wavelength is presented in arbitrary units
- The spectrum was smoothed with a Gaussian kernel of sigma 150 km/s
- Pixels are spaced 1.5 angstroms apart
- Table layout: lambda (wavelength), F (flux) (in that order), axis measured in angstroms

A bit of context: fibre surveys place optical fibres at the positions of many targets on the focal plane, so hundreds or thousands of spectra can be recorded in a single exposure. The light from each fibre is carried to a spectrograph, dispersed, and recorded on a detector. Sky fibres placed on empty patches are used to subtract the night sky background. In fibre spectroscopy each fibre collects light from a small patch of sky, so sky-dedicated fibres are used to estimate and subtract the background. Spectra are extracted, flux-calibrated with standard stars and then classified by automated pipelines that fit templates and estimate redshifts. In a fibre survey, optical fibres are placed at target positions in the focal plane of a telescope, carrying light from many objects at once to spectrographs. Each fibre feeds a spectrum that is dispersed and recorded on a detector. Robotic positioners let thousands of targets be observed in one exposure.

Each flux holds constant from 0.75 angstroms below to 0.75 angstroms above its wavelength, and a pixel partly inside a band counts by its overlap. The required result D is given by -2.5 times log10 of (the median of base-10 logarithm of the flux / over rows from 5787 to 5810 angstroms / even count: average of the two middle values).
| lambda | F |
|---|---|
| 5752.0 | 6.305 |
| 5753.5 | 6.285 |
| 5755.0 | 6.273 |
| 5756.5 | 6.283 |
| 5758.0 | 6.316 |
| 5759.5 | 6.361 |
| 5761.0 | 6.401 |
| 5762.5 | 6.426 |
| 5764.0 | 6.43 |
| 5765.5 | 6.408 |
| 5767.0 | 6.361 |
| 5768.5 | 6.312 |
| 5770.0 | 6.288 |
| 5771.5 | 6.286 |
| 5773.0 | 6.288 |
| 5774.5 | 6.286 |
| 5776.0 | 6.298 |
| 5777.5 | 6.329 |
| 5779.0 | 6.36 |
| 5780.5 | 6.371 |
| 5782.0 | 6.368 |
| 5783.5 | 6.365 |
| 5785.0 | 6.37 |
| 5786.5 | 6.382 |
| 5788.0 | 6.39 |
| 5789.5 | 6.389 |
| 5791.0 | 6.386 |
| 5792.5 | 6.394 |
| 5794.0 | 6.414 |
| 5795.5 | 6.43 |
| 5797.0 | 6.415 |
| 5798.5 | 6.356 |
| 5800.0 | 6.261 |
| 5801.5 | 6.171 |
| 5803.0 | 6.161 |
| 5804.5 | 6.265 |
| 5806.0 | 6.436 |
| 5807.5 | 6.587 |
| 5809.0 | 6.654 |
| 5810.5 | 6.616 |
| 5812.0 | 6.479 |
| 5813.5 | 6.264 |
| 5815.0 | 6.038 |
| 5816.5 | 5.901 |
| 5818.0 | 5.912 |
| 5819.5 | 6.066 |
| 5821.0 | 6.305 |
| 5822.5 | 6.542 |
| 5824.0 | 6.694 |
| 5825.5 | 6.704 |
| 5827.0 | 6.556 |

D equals 0.235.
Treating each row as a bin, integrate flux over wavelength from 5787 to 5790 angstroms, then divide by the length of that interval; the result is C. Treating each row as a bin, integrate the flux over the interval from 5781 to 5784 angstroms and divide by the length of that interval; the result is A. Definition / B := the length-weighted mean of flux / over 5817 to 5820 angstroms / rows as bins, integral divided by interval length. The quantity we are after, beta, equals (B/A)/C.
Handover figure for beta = 0.147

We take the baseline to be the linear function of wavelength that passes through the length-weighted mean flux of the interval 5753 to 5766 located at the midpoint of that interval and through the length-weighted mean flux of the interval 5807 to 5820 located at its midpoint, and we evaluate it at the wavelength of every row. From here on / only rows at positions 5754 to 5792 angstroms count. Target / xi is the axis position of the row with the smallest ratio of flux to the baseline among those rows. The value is 5755.0 angstroms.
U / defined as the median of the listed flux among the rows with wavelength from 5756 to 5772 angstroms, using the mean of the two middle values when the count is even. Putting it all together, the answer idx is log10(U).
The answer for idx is 0.8035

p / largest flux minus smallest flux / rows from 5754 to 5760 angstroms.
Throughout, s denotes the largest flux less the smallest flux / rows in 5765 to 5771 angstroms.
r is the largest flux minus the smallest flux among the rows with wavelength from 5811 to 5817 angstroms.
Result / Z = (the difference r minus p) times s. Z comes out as 0.059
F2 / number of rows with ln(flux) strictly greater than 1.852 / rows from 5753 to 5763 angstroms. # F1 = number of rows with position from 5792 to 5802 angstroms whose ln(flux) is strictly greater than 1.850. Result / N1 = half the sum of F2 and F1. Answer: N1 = 3.0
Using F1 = 4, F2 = 2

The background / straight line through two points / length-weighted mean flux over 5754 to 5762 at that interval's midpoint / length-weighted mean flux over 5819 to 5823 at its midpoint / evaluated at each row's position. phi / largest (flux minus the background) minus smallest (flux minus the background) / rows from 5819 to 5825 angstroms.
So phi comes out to 0.63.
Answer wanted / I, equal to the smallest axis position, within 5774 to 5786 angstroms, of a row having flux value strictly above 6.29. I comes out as 5776.0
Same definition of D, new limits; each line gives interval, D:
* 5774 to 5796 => 0.237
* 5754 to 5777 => 0.242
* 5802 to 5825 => 0.243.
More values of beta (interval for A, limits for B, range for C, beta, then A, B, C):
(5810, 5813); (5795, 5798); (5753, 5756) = 0.157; 6.52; 6.42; 6.28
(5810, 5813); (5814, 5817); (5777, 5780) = 0.145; 6.52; 6.00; 6.35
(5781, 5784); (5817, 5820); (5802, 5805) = 0.151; 6.37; 5.98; 6.21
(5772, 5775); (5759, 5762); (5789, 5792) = 0.159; 6.29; 6.39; 6.39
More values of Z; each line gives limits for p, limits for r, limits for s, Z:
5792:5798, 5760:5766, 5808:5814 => -0.003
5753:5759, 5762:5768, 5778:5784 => 0.000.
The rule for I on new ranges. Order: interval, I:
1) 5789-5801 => 5789.5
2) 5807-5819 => 5807.5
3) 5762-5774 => 5762.5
